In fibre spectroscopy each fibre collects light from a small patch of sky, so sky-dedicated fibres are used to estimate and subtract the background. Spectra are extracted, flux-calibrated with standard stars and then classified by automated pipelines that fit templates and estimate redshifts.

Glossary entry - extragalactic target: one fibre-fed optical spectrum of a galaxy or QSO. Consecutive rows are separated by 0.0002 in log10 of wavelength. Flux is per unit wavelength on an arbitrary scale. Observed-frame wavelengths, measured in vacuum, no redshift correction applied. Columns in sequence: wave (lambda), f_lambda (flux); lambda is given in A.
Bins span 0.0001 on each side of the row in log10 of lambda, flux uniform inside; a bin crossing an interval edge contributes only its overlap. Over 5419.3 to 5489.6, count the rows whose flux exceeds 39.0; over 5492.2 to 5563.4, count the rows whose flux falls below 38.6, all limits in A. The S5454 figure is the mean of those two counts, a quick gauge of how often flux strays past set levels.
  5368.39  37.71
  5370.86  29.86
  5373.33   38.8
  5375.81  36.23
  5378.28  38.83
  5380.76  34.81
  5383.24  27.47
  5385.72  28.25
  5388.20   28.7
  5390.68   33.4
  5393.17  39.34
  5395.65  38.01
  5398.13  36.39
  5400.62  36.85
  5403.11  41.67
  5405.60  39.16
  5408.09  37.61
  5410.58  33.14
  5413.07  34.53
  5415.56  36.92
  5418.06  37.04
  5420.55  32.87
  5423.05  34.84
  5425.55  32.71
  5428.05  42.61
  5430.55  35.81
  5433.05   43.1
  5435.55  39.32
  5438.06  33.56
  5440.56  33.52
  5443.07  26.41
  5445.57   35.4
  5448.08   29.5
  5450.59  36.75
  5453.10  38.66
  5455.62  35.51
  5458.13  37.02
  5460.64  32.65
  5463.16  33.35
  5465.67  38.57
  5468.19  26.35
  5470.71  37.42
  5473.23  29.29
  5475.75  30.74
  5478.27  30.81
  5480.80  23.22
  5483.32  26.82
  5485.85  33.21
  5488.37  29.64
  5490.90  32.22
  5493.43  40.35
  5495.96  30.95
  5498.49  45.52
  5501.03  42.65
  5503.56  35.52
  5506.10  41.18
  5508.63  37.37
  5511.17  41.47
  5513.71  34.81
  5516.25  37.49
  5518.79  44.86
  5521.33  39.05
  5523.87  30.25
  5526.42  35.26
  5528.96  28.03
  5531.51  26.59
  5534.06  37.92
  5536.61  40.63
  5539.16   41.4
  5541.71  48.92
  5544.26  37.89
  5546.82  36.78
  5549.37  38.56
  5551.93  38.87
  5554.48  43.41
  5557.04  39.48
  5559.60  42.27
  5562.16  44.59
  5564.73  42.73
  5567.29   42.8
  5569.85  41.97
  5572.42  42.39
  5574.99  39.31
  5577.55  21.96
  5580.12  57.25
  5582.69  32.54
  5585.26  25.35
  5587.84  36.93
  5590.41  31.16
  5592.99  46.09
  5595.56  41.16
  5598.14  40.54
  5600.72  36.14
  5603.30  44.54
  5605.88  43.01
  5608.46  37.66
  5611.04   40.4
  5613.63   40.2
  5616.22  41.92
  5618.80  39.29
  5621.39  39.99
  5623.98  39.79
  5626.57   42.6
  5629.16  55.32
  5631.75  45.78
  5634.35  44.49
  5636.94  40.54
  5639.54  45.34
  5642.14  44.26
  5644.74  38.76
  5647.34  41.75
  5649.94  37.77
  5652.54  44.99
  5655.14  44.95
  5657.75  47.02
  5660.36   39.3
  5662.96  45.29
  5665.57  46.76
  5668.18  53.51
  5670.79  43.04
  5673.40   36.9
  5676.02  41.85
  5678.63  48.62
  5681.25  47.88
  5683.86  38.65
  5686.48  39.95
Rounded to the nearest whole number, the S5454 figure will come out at 8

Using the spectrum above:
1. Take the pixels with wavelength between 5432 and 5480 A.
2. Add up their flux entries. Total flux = 648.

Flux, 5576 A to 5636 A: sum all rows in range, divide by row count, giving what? 40.2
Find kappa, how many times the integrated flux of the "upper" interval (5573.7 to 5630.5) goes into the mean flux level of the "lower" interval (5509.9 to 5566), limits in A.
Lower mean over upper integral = 0.0172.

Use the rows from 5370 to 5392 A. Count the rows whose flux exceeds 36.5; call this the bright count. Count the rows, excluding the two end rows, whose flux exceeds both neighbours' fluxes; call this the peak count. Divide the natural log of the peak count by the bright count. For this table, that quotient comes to 0.347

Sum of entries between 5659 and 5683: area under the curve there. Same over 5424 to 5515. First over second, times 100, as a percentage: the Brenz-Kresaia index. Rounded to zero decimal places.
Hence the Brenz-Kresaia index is 32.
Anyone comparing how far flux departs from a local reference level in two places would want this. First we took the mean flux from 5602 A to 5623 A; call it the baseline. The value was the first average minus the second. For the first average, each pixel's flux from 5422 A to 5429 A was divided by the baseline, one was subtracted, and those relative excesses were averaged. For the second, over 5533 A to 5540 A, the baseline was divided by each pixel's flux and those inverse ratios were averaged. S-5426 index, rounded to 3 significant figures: -1.13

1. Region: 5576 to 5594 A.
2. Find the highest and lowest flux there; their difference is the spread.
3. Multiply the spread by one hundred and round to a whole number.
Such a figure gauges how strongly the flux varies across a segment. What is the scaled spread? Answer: 3529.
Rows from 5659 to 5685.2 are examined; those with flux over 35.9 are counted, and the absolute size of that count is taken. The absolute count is 10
